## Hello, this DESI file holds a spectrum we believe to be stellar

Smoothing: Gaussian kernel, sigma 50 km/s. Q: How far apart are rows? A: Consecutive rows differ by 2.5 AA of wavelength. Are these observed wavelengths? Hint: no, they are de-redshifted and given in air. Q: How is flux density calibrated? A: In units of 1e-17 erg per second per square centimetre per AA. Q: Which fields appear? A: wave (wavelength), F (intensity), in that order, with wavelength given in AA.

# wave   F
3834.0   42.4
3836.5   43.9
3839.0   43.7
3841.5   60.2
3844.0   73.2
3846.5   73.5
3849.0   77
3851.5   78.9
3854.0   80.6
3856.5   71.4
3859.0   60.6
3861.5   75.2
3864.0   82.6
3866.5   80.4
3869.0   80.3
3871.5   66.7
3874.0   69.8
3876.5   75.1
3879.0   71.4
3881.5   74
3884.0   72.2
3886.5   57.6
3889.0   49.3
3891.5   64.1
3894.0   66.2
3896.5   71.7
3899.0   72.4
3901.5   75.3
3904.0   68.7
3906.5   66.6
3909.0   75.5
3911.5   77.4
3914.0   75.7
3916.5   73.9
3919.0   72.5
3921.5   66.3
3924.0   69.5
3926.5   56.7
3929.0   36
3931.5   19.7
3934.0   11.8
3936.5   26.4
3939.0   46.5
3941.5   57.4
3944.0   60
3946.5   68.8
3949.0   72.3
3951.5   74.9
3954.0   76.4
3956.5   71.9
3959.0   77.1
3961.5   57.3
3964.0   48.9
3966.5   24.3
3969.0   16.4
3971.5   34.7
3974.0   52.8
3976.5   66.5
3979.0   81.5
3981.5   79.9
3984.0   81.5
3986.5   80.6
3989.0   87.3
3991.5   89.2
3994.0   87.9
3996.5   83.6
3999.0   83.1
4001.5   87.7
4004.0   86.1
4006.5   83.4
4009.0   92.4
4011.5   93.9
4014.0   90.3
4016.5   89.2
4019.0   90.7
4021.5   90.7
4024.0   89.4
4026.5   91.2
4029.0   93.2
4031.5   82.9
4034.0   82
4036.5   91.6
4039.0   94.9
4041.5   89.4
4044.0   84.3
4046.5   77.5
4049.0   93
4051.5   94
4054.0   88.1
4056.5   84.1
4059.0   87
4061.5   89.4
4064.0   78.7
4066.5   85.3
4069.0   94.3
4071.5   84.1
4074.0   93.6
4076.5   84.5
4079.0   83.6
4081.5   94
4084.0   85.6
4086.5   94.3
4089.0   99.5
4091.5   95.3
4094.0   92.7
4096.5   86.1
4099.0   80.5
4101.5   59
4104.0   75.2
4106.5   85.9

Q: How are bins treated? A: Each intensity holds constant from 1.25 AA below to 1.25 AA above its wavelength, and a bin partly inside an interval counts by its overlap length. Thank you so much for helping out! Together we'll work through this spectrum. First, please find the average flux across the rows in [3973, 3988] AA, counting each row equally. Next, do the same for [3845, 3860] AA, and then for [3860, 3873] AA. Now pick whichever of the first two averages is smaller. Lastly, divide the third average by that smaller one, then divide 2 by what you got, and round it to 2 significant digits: 1.9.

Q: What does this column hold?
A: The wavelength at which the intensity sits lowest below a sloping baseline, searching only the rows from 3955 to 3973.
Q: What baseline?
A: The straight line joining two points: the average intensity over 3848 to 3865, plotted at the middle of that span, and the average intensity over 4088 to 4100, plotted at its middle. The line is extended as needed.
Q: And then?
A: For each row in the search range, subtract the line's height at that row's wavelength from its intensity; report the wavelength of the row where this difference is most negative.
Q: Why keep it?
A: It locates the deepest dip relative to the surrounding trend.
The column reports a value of 3969.0 AA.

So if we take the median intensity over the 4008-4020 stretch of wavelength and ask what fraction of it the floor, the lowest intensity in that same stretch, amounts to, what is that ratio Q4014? 1.0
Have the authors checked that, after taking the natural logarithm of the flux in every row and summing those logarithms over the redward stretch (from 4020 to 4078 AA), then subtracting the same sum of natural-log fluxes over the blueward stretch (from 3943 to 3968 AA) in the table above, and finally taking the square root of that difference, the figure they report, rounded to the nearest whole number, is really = 8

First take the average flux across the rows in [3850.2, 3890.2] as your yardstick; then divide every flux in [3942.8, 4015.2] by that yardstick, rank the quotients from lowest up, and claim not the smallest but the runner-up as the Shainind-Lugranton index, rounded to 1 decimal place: 0.3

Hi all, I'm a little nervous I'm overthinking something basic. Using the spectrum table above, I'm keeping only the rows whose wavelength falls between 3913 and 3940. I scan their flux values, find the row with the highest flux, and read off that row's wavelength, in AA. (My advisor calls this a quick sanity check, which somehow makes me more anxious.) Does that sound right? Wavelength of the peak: 3914.0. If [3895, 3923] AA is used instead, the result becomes 3911.5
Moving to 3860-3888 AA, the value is 3864.0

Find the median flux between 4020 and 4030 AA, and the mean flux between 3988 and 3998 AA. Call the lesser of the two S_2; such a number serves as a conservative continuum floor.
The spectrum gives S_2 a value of 87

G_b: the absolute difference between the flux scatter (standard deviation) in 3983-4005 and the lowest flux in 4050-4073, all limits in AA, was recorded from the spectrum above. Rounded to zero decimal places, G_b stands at 76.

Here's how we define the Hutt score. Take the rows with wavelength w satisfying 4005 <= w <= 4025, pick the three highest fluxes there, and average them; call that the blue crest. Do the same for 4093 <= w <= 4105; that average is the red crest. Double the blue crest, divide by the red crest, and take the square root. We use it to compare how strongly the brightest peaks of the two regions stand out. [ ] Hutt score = 1.46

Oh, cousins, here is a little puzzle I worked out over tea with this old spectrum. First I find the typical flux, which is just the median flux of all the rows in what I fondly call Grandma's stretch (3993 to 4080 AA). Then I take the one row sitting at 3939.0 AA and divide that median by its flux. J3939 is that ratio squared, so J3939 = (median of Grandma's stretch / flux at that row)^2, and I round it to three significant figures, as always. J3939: 3.59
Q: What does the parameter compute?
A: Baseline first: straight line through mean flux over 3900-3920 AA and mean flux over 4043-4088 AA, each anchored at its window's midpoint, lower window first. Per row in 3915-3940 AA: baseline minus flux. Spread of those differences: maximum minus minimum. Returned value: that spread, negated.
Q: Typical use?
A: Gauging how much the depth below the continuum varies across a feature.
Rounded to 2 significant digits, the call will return -64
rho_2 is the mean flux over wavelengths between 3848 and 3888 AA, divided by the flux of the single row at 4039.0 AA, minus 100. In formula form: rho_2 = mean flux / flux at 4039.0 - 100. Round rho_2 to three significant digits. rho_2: -99.2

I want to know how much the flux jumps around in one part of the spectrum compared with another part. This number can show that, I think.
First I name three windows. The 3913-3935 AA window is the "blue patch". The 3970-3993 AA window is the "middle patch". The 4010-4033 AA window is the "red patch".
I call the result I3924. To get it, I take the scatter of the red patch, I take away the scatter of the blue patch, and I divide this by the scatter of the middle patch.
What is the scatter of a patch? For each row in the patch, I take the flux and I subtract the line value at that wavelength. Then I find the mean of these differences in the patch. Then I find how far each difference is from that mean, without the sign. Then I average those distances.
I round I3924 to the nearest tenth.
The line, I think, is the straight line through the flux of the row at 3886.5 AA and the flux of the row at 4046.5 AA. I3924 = -1.4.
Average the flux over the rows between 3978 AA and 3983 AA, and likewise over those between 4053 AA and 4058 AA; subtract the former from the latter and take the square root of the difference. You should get 2.3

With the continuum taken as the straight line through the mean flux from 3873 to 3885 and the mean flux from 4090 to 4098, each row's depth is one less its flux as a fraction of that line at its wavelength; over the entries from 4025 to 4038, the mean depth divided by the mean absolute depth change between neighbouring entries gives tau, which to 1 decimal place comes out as -0.4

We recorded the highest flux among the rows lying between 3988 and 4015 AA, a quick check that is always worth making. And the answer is 93.9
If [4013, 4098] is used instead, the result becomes 99.5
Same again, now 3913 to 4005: 89.2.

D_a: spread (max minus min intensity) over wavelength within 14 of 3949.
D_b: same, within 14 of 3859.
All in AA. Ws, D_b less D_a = -29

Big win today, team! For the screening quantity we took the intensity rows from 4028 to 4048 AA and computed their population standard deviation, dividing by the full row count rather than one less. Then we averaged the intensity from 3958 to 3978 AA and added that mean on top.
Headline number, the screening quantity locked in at 53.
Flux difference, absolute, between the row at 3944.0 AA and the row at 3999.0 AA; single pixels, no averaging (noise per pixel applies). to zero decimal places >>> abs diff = 23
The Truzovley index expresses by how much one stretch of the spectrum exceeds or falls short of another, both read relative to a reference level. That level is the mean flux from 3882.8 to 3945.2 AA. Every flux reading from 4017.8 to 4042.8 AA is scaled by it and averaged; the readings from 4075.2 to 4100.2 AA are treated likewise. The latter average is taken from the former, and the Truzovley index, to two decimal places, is 0.00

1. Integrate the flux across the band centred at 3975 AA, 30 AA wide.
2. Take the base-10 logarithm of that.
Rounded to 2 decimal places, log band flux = 3.25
